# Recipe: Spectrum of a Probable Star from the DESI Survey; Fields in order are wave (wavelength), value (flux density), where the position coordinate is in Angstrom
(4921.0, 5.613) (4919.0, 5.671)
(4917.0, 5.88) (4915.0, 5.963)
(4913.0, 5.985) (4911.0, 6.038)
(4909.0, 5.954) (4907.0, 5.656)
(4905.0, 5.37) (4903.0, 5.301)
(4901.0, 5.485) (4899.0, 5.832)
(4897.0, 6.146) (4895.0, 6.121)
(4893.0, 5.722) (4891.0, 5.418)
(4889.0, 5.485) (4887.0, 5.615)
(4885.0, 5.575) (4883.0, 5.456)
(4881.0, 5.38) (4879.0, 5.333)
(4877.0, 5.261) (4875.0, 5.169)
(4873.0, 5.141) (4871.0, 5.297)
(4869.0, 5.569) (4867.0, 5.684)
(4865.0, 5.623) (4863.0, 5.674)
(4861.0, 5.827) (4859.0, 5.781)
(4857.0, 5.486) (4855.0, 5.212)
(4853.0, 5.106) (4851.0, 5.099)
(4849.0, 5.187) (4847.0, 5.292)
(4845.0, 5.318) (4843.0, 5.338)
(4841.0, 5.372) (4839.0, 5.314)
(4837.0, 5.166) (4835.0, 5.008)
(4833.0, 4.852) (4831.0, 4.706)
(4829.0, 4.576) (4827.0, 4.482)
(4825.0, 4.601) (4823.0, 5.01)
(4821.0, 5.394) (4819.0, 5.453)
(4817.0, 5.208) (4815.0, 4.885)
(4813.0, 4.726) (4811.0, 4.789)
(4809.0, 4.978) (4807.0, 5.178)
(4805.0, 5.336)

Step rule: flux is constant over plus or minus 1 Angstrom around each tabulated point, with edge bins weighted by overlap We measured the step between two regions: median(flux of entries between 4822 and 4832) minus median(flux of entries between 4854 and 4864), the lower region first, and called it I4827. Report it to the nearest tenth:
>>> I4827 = -1.1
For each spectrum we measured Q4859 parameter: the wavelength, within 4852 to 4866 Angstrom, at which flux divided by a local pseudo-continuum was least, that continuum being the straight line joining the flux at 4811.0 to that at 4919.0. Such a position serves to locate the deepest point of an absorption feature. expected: 4853.0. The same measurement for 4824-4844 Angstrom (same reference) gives 4827.0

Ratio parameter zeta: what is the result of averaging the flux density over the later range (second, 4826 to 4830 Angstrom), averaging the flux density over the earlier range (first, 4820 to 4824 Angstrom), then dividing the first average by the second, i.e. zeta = 1.15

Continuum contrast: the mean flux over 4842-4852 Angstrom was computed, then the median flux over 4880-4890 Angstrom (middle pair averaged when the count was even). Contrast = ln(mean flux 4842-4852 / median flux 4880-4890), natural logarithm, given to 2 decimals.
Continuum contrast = -0.04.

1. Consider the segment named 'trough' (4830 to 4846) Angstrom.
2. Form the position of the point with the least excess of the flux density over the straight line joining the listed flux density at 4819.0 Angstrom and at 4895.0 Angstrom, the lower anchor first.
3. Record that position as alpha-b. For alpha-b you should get 4831.0 Angstrom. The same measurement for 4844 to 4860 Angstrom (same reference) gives 4853.0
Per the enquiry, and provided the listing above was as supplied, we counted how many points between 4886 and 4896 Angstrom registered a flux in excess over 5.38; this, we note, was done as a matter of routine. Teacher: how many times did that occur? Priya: 5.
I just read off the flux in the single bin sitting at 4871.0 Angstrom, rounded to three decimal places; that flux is 5.297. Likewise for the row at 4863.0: 5.674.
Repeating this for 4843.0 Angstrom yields 5.338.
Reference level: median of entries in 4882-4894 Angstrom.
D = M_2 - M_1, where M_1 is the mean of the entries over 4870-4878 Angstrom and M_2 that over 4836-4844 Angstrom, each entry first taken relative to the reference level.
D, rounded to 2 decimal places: 0.08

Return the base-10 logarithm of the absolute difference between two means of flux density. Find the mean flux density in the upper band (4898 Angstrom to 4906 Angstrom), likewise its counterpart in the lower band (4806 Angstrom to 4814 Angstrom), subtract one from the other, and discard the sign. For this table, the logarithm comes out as -0.2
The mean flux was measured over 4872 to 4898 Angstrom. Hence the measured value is 5.5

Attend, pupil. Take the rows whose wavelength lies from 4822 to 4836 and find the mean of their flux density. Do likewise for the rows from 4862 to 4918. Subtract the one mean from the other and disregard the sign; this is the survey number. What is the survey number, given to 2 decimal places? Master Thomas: 0.86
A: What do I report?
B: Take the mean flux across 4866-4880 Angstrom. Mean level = 5.4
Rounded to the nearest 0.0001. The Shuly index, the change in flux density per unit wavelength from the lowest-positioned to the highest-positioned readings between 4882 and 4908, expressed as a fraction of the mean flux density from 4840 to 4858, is 0.0016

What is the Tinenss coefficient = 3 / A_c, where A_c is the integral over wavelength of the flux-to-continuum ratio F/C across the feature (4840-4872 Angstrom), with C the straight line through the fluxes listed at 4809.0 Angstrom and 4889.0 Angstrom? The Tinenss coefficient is 0.0911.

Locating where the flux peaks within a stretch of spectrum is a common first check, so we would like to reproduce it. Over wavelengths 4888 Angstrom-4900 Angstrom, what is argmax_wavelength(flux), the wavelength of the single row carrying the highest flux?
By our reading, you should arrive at 4897.0 Angstrom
